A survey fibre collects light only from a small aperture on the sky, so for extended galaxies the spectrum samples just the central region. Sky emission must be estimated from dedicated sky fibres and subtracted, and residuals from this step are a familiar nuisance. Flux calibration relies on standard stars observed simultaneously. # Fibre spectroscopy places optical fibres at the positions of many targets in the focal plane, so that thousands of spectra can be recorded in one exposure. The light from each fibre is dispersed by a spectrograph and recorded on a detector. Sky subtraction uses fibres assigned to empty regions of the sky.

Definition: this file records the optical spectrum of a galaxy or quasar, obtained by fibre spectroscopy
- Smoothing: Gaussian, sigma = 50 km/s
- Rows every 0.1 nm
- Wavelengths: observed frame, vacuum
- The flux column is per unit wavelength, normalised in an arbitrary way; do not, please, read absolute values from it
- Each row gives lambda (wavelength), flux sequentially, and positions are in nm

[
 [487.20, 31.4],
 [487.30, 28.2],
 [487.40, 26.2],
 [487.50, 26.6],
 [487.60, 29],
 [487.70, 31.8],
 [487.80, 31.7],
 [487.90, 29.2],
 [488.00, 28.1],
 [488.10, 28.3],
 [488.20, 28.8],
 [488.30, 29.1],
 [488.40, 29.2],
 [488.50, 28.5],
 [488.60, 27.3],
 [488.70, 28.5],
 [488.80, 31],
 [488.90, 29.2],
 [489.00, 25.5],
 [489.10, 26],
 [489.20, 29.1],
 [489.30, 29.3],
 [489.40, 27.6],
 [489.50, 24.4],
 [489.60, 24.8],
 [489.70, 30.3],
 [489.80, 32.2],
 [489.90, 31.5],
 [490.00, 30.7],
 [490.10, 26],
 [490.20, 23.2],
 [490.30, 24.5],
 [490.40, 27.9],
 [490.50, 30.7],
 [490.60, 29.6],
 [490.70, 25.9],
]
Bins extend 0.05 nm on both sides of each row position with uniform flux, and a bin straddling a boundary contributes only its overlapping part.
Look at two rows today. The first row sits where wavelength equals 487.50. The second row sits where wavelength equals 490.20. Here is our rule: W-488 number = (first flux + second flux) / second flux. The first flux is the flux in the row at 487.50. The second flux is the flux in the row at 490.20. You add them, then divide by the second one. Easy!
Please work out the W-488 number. 2.15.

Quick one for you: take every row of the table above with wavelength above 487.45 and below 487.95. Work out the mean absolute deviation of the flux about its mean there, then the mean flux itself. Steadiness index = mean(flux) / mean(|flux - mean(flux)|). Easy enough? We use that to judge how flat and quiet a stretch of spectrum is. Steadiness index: 18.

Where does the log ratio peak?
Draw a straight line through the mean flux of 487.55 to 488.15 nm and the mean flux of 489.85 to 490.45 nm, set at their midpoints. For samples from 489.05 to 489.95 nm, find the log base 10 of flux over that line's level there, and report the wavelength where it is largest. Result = 489.80 nm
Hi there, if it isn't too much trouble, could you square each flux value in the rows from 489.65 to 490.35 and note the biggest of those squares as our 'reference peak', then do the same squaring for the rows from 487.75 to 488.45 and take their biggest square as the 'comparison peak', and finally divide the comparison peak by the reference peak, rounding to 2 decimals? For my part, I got 0.97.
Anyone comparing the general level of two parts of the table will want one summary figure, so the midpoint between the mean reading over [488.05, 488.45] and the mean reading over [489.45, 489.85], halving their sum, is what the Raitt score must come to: 28.4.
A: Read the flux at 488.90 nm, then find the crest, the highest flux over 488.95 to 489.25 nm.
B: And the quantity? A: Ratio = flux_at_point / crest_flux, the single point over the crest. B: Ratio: 1.00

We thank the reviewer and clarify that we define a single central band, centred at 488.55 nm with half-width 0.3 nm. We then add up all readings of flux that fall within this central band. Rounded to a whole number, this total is 174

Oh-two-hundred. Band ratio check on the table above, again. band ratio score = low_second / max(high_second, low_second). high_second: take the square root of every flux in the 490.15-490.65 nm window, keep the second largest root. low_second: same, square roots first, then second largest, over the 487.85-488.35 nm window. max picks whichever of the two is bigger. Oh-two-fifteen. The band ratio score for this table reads 0.99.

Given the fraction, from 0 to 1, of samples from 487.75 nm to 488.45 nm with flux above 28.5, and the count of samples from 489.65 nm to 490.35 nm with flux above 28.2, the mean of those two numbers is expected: 2.36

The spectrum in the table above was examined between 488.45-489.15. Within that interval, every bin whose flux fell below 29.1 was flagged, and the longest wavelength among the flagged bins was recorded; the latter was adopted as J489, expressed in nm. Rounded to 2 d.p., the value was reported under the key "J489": 489.10 nm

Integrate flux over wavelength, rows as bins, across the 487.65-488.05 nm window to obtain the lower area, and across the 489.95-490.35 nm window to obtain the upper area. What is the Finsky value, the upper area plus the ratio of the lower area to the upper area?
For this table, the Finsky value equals 11.6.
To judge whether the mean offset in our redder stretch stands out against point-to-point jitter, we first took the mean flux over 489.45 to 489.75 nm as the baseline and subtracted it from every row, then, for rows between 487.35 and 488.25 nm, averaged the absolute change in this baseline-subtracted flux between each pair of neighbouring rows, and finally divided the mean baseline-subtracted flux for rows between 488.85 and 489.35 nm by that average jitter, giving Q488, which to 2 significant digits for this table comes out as 1.1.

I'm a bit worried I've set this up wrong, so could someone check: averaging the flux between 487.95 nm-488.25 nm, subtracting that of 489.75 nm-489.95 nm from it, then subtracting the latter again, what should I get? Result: -35.3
